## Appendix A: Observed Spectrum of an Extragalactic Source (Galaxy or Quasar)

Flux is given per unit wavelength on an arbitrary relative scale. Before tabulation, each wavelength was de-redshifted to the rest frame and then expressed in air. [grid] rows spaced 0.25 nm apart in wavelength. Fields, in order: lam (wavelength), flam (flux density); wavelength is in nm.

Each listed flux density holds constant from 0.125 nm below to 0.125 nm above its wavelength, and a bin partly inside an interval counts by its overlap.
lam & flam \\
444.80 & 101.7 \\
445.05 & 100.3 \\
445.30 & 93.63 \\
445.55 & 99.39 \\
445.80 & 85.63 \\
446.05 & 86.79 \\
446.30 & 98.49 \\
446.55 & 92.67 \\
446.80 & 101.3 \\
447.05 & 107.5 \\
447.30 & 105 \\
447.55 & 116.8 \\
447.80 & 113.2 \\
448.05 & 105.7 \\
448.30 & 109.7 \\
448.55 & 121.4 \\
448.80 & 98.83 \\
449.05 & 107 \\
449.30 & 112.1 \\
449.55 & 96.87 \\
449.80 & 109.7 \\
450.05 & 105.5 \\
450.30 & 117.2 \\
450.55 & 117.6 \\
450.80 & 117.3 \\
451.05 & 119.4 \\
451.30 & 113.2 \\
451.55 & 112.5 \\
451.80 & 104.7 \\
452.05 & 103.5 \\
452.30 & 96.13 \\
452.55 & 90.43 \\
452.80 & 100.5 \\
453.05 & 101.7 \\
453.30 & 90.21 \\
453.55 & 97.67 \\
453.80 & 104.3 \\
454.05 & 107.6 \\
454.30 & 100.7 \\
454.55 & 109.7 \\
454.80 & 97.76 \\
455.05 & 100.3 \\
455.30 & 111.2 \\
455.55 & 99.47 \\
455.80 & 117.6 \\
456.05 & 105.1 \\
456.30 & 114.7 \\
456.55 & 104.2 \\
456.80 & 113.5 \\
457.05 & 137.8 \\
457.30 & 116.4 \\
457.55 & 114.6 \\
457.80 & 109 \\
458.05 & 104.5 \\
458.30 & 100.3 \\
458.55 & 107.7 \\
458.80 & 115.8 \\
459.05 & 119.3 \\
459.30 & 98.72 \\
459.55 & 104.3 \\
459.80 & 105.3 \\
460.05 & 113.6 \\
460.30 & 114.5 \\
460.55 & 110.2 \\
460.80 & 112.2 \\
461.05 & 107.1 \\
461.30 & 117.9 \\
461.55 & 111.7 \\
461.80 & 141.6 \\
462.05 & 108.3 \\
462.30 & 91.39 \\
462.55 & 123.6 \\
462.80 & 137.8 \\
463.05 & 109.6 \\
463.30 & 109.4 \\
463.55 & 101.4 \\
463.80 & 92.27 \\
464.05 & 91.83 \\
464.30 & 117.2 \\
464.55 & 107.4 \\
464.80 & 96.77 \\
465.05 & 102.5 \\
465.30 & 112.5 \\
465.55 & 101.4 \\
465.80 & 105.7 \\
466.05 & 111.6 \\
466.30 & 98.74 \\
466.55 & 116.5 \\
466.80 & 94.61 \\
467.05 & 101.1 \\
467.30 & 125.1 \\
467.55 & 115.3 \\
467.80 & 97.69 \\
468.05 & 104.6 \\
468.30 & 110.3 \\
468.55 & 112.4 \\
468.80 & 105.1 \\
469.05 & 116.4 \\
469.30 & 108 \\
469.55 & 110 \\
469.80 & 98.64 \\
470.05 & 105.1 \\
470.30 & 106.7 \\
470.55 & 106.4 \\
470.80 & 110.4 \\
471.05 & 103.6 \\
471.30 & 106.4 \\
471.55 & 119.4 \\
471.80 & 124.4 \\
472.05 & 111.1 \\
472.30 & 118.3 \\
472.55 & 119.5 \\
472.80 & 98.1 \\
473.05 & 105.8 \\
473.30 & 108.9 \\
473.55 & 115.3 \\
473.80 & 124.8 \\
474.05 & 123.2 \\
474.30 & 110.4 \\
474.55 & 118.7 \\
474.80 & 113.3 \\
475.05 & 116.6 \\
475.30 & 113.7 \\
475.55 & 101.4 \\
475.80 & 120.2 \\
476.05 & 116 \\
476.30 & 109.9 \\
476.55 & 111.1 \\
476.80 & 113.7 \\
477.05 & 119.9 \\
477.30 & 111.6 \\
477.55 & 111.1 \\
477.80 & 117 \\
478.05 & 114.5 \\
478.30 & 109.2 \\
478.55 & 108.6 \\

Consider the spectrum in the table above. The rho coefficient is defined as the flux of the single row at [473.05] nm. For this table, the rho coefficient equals 105.8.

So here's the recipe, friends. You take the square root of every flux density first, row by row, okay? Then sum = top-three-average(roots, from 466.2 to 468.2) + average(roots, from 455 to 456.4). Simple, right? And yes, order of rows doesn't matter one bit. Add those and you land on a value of 21.3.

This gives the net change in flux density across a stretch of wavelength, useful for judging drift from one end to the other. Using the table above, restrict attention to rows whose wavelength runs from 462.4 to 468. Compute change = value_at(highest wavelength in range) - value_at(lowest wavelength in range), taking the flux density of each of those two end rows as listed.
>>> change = -26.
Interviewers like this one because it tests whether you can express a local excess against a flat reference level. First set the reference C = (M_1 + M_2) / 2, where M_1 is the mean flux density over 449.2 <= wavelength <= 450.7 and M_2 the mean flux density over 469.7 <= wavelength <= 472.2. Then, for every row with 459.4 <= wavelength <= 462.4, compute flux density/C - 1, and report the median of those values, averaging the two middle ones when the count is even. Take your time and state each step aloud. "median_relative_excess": 0.01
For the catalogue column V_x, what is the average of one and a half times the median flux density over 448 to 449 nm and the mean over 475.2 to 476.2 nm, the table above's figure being 137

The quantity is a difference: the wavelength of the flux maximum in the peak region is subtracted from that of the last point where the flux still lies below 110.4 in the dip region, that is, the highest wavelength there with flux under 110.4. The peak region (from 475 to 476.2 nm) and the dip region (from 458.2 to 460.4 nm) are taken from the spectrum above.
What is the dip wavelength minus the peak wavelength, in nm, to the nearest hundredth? -16.00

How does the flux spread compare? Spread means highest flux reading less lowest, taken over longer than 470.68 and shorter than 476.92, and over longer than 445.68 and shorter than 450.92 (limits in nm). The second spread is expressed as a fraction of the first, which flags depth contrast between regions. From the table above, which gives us 1.3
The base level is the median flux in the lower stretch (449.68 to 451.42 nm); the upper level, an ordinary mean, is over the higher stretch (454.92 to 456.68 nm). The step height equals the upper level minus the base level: -10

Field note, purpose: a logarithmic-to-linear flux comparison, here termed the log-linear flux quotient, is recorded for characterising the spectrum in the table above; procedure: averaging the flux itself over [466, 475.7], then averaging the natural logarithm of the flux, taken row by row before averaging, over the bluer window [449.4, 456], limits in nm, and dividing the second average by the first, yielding 0.0421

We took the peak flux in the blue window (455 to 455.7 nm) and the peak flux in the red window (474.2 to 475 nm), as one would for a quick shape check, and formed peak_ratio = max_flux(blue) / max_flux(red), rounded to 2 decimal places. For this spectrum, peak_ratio 0.94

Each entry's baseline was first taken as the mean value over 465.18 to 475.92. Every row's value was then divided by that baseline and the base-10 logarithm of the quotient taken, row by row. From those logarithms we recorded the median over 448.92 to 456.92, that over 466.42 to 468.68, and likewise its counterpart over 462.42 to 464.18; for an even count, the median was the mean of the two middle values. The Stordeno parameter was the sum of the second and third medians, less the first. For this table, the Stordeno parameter 0.016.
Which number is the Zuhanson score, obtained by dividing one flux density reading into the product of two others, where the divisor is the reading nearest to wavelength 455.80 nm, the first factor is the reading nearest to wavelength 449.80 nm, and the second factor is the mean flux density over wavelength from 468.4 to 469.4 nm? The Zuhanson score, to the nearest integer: 103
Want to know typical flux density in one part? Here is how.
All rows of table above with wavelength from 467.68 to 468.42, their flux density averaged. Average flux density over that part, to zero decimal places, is 104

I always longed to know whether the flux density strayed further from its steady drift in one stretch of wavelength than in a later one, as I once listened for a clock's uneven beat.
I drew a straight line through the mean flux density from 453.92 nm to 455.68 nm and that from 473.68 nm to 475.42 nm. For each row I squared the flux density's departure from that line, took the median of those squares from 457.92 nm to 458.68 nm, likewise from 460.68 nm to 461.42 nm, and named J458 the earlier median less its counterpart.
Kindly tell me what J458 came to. -16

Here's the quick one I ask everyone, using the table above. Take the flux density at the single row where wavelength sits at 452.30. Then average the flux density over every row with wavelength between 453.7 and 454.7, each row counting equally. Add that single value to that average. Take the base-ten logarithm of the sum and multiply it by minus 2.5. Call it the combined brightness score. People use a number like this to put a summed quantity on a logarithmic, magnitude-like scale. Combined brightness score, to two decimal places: -5.76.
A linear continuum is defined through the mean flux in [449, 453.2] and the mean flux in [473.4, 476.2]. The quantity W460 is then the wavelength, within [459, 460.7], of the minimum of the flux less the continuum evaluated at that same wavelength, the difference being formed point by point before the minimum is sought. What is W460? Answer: 459.30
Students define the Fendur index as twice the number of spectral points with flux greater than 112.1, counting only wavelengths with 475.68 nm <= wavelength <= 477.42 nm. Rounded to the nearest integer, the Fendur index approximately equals 8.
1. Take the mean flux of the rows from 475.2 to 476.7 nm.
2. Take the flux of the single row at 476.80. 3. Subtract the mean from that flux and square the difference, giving 3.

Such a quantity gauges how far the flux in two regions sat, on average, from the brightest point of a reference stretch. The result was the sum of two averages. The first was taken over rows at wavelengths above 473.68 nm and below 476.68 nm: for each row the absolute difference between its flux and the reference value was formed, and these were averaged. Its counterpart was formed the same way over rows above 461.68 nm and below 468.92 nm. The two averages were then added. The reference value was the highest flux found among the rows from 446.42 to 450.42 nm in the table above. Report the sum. 23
